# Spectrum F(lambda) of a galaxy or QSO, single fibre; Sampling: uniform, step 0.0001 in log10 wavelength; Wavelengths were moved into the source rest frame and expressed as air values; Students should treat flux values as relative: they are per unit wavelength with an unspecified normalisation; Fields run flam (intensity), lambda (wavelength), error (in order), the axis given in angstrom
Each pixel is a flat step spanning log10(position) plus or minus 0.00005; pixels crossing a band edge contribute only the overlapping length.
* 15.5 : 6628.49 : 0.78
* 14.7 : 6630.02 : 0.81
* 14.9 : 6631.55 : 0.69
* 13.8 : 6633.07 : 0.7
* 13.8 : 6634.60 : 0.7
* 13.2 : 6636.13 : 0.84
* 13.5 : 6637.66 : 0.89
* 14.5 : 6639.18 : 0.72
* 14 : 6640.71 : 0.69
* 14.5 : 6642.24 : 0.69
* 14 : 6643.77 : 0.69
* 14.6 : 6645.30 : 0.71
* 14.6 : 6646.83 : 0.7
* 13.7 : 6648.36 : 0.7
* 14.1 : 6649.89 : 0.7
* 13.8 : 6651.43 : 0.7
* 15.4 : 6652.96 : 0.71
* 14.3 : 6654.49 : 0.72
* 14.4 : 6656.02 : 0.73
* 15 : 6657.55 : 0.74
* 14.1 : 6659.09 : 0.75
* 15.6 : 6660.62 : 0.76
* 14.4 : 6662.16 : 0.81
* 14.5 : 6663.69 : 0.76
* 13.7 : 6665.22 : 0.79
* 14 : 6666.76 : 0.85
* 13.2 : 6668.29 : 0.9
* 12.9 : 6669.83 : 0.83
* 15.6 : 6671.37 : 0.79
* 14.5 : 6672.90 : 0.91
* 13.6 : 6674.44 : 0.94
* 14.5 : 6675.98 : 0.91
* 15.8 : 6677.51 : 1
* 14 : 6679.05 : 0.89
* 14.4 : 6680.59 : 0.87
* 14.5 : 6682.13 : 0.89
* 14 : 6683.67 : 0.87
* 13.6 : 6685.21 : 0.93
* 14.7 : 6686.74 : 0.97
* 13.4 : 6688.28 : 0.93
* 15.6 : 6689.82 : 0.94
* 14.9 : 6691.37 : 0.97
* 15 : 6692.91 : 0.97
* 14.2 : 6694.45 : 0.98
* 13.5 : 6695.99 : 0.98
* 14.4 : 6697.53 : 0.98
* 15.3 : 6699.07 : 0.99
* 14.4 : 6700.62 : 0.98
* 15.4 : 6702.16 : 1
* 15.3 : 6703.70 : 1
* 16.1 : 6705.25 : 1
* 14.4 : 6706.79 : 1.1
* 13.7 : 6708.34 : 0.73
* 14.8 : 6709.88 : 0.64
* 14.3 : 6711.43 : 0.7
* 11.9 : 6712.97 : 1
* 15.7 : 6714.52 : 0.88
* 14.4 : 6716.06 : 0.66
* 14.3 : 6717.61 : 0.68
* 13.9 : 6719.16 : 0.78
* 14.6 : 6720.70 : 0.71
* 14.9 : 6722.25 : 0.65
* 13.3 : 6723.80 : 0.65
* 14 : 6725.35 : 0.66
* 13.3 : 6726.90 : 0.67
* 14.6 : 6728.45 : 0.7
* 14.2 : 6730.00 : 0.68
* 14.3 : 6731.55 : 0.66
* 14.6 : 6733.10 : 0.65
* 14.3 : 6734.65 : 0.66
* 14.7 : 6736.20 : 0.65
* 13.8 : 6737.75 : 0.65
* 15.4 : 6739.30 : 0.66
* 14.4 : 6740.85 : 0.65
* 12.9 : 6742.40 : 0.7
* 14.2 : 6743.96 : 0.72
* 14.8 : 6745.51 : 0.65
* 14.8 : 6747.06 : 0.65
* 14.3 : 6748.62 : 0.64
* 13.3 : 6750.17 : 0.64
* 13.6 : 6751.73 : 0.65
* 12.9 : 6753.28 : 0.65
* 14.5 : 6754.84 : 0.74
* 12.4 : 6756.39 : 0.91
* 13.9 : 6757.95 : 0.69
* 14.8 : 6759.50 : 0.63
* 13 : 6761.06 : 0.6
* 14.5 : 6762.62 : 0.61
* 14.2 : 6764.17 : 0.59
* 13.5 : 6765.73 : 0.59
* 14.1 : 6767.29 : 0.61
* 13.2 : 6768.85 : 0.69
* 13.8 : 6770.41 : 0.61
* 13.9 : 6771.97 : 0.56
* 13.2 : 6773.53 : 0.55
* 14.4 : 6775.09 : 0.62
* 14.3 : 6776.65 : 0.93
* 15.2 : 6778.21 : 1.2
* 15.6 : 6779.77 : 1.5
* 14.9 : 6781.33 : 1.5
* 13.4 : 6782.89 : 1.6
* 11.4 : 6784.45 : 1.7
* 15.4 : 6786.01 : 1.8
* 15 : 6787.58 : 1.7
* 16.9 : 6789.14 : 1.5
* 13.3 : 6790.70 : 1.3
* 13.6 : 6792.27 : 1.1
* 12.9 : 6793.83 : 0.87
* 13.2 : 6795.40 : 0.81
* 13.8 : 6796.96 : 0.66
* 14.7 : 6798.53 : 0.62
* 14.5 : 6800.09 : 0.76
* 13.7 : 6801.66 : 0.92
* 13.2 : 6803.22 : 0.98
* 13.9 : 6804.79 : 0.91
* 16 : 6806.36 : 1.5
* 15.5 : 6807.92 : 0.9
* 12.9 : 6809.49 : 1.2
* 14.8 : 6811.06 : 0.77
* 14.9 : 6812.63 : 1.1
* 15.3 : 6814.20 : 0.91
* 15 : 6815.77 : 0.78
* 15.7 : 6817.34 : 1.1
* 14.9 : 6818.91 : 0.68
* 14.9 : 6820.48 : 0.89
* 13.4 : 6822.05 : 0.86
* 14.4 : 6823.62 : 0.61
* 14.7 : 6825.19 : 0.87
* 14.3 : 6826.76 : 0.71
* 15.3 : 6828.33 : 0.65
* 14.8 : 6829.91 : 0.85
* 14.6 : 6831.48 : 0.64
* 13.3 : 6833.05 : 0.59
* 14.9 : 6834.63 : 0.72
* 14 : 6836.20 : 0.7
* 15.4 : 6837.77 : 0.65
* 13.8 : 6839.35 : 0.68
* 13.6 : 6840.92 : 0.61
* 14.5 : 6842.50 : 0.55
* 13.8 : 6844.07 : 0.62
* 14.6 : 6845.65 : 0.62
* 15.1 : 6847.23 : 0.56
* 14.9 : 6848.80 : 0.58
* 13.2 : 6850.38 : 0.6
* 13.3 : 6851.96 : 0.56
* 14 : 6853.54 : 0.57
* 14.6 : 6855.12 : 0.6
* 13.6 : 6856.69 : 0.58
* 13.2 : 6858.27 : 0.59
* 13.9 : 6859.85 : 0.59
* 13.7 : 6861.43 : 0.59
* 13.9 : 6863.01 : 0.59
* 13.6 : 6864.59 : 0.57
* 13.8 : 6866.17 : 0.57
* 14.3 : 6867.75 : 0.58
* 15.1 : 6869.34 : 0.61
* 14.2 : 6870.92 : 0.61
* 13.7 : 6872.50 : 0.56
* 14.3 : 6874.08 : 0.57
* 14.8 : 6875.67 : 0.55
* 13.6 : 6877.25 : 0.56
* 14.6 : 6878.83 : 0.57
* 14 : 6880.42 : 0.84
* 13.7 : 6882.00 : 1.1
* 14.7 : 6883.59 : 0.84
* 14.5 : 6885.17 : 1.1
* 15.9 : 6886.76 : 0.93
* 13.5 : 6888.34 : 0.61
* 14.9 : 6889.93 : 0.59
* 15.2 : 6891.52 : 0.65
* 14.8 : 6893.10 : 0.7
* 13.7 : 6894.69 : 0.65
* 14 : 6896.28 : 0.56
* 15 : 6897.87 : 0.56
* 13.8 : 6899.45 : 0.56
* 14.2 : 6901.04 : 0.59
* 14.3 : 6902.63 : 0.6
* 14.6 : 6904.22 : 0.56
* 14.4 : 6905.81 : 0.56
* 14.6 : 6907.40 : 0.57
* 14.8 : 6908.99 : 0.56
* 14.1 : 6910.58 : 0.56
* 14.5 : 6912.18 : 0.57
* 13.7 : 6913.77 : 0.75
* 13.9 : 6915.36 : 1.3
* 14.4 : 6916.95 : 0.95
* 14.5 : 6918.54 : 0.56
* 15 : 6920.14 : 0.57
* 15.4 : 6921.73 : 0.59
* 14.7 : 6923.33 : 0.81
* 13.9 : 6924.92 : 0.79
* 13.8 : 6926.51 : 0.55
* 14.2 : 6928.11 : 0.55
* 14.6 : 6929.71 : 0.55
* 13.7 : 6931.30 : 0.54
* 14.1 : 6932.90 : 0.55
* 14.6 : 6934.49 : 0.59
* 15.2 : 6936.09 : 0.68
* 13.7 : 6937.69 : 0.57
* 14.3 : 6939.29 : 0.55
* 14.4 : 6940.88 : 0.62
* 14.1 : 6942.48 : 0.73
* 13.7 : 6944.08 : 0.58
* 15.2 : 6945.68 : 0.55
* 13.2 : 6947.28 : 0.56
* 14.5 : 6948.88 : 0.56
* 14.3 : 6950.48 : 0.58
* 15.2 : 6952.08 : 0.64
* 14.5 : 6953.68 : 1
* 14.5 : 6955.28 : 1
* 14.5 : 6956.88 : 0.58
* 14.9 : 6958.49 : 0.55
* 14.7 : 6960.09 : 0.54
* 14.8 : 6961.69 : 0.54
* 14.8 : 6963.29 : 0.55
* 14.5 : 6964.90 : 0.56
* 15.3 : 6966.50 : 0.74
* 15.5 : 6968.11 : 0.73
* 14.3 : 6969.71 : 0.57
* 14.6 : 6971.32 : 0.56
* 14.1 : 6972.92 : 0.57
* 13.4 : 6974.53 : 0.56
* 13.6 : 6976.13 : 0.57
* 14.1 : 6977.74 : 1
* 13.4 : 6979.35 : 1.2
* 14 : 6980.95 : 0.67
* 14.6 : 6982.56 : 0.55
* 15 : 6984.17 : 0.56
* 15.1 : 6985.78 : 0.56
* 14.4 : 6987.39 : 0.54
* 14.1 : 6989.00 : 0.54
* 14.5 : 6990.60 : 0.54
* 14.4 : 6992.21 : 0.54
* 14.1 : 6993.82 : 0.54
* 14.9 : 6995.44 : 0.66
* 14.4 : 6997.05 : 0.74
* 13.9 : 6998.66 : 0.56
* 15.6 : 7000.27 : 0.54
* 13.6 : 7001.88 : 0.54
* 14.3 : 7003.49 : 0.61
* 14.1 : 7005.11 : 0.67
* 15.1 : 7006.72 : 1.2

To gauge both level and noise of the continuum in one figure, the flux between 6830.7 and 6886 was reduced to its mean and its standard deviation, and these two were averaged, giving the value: 7.36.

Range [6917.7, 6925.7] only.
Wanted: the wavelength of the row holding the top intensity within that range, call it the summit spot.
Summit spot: 6921.73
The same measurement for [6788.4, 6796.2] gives 6789.14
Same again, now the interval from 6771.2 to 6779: 6778.21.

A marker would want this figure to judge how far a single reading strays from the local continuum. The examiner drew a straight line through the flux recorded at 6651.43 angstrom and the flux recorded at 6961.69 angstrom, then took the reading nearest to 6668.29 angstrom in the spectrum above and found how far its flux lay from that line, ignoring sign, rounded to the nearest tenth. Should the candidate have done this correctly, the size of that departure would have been 0.7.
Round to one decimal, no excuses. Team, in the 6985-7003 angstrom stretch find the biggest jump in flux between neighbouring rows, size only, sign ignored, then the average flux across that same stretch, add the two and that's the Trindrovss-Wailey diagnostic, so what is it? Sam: 16.5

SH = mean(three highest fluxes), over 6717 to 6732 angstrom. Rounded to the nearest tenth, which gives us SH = 14.7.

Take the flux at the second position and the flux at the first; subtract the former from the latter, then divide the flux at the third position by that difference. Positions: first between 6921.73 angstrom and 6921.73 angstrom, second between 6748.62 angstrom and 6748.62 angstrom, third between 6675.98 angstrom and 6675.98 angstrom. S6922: 13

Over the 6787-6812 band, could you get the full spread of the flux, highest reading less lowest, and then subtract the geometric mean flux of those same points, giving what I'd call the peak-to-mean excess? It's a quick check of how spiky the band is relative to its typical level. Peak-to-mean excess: -10.2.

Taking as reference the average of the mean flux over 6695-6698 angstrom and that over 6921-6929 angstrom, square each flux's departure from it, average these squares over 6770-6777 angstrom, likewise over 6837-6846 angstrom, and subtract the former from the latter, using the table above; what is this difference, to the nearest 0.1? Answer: 0.2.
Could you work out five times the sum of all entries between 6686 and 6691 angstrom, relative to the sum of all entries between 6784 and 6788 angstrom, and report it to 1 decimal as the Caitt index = 5.2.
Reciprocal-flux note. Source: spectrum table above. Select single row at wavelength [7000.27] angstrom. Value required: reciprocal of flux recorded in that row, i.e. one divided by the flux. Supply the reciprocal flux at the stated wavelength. 0.064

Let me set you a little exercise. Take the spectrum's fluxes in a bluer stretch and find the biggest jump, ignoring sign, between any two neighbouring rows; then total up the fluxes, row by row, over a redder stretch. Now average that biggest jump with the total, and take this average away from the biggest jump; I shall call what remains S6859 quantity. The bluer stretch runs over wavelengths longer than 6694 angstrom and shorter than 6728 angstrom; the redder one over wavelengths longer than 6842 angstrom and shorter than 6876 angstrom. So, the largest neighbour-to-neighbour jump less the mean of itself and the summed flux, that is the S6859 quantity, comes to -153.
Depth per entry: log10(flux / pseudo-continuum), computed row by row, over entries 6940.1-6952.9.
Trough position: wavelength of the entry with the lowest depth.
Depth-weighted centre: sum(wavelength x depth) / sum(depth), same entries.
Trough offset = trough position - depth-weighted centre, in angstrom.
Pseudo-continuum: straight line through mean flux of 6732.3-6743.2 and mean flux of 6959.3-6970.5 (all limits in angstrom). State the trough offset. 2.2 angstrom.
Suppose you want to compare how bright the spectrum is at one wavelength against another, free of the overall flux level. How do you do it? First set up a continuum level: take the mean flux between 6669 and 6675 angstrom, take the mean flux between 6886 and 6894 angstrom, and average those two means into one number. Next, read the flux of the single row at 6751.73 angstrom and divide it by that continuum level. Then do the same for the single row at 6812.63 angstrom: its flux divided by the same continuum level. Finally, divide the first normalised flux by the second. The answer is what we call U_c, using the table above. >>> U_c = 0.91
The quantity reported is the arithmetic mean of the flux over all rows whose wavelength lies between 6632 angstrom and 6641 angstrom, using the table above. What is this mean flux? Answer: 13.8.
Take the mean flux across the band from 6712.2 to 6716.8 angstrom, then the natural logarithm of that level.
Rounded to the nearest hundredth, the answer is 2.64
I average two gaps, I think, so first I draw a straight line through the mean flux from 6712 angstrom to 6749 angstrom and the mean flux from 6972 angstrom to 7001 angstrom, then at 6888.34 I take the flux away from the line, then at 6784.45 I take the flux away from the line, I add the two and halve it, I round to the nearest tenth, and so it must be 1.8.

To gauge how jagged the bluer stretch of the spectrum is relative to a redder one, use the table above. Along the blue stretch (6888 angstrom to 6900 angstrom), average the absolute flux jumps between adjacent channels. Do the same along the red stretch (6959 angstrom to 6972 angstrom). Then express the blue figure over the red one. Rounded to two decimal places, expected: 1.97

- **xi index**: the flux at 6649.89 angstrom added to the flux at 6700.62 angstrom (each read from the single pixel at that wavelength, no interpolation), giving 28.5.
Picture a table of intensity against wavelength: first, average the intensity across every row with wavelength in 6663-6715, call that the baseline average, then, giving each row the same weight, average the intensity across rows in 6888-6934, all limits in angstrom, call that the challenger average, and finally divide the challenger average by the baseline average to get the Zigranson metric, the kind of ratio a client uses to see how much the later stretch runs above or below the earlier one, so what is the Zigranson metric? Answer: 1.00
